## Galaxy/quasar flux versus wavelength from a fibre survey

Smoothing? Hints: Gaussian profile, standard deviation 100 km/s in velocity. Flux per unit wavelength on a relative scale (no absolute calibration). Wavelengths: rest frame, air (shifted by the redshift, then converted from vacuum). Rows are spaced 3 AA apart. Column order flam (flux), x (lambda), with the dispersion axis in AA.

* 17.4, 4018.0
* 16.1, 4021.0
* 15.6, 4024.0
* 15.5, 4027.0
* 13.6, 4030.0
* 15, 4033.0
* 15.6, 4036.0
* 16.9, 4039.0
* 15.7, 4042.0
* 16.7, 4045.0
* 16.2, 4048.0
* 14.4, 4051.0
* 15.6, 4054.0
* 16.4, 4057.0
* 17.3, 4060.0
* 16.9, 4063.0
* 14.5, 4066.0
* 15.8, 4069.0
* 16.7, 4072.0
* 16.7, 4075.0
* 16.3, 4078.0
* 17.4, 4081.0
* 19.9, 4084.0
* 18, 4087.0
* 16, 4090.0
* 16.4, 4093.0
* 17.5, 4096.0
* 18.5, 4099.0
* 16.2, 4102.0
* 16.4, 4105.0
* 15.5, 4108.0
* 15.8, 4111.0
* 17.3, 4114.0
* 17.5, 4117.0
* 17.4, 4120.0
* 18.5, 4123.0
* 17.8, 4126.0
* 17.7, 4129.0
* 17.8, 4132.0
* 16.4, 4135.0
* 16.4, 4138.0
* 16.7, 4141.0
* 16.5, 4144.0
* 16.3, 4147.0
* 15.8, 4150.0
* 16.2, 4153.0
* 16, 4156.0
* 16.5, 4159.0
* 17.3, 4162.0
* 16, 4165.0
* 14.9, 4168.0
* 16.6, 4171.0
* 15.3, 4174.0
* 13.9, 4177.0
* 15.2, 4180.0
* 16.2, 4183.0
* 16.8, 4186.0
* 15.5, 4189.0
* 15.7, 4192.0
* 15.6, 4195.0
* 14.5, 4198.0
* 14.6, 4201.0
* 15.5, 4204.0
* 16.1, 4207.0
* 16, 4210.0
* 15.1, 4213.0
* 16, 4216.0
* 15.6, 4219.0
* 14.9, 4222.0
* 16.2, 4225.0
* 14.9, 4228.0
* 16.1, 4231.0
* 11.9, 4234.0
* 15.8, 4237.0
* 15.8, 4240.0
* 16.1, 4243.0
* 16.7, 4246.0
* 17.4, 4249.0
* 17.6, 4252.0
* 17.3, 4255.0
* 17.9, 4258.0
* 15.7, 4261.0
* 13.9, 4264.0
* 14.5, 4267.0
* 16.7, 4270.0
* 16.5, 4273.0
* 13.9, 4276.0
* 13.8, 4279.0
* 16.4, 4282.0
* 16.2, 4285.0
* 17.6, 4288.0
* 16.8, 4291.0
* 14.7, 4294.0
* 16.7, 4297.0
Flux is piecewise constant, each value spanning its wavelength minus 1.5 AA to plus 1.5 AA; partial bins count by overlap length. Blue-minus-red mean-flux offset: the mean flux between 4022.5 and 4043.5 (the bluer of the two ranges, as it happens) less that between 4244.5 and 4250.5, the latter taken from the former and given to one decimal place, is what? -1.6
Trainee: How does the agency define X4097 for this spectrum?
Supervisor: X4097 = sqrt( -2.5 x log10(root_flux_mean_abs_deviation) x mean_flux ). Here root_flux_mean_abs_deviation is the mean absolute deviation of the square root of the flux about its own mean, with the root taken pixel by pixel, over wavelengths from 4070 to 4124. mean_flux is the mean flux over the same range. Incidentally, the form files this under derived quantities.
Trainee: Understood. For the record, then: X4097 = 6.44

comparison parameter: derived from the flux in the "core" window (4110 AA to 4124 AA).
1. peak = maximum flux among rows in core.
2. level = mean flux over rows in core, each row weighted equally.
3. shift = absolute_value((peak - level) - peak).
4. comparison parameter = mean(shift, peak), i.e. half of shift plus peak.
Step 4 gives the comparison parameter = 17.9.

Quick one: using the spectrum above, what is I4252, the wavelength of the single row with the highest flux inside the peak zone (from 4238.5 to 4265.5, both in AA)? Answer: 4258.0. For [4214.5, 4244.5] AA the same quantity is 4225.0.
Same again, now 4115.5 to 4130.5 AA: 4123.0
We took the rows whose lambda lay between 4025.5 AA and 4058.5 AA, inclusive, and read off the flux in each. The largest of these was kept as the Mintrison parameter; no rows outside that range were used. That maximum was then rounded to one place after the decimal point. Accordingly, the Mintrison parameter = 16.9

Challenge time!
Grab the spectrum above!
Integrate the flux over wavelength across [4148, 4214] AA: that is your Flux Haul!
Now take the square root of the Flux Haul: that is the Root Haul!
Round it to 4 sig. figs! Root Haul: 32.19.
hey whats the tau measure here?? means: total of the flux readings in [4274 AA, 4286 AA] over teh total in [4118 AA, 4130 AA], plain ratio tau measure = 0.84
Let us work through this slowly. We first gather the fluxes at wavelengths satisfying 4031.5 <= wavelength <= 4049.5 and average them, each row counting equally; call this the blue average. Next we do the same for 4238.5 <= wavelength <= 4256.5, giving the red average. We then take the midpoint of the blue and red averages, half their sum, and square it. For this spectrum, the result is 270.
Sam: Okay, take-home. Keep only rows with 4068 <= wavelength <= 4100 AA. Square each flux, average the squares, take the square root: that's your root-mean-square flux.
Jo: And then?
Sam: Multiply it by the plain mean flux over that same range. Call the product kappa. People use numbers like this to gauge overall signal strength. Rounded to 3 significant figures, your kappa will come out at 297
